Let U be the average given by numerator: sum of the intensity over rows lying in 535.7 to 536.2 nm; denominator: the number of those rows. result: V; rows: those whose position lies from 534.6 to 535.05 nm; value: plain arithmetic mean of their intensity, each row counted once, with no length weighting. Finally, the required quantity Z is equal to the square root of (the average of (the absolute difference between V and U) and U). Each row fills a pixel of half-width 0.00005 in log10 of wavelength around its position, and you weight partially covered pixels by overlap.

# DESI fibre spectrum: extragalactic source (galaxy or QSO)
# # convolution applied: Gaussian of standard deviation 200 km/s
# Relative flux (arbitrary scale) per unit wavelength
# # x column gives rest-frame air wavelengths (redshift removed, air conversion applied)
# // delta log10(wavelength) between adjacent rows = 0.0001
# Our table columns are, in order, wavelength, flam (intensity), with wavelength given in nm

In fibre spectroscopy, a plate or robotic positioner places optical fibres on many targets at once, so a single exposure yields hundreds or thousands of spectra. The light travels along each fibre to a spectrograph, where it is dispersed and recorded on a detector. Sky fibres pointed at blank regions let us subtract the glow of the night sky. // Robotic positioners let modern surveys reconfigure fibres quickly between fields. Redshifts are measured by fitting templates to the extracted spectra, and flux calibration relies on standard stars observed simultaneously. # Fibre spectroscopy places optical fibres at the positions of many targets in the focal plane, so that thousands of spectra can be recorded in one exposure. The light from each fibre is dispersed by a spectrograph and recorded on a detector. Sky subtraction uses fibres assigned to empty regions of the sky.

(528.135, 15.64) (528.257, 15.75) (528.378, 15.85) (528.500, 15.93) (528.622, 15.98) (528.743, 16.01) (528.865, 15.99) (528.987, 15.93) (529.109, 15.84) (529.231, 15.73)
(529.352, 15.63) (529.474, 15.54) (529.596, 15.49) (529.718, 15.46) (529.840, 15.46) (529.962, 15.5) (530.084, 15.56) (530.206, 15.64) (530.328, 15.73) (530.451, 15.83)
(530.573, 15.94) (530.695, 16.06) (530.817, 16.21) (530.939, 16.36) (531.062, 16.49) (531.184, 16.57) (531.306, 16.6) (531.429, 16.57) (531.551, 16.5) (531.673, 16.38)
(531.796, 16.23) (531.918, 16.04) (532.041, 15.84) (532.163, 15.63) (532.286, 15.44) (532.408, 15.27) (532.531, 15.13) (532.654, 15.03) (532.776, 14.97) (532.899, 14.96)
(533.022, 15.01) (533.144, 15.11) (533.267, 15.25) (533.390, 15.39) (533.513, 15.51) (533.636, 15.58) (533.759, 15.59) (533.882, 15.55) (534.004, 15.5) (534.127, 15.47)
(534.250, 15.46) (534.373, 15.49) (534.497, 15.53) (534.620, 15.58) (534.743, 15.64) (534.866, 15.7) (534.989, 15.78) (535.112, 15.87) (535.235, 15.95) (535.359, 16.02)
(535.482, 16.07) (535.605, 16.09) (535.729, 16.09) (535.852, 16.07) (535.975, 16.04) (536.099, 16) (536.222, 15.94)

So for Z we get 2.866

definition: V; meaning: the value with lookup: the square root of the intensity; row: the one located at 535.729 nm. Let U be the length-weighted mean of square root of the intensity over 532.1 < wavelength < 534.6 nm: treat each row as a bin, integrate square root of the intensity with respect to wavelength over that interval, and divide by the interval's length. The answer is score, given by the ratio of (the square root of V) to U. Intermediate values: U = 3.92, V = 4.01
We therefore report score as 0.511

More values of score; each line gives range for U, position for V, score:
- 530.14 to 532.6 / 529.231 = 0.498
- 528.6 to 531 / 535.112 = 0.502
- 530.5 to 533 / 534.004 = 0.498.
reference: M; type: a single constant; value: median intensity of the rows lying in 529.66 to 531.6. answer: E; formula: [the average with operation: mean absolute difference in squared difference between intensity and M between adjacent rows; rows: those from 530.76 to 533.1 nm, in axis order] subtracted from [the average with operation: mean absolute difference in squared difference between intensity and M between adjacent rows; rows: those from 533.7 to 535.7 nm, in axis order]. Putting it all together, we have -0.07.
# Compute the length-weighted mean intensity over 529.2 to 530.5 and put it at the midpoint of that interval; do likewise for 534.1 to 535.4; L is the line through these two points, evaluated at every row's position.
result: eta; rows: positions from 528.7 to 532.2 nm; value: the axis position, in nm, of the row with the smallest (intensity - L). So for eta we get 529.840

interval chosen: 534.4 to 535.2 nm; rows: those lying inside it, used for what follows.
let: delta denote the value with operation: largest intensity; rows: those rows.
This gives 15.87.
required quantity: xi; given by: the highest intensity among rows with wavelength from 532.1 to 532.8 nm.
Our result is 15.63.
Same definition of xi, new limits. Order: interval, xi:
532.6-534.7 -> 15.59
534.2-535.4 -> 16.02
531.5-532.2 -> 16.5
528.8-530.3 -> 15.99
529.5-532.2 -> 16.6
